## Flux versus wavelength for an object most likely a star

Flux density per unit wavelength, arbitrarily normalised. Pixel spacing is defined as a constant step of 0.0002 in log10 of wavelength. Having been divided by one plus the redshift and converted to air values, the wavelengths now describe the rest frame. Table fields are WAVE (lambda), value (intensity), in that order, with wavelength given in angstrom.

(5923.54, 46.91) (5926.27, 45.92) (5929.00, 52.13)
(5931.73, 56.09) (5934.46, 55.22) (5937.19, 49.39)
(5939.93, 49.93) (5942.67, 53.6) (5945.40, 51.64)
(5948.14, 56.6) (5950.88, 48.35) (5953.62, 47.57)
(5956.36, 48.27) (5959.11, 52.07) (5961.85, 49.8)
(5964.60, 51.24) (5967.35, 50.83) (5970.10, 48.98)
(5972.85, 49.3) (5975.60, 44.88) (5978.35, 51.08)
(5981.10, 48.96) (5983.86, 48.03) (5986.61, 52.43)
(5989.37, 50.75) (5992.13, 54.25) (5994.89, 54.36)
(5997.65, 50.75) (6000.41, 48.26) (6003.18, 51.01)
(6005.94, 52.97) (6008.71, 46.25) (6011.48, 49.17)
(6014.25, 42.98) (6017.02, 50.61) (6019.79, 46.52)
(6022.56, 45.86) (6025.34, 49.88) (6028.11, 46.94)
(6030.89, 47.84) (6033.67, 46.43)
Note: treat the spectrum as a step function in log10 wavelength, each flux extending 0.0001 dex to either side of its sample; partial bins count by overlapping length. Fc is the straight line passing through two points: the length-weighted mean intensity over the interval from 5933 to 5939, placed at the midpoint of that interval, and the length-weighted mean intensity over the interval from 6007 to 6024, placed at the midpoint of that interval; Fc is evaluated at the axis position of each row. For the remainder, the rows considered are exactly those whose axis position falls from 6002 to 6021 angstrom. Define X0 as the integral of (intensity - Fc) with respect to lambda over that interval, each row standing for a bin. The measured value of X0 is 23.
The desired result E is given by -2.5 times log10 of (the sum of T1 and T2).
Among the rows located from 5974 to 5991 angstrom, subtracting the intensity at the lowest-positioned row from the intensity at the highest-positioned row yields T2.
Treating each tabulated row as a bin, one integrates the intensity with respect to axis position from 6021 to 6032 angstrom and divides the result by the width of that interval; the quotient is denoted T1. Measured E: -4.32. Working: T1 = 48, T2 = 6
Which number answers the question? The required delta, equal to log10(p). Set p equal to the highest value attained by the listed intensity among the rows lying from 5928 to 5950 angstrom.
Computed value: 1.75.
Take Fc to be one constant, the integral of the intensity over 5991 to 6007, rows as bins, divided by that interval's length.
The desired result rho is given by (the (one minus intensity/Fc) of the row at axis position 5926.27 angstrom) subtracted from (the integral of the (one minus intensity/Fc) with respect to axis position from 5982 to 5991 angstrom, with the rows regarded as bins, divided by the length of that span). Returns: -0.09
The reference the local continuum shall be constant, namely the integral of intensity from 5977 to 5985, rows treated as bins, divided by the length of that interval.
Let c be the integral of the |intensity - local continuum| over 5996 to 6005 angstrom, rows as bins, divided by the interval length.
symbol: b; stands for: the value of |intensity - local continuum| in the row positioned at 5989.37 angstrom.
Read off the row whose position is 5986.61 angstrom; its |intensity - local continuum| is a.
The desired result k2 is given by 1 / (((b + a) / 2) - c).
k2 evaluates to 1.6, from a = 3.0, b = 1.4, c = 1.6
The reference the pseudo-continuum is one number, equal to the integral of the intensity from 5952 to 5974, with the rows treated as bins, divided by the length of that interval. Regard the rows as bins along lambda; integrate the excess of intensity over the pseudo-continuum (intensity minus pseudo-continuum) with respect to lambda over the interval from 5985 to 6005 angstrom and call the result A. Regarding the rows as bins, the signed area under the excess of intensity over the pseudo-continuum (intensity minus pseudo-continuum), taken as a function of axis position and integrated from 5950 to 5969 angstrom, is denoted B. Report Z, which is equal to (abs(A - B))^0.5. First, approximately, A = 39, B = 0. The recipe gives 6.19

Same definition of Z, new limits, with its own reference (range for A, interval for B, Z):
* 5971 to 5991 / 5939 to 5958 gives 5.35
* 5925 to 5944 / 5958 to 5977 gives 6.51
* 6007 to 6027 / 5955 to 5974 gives 7.28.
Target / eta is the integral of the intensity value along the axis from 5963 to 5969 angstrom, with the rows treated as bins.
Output 305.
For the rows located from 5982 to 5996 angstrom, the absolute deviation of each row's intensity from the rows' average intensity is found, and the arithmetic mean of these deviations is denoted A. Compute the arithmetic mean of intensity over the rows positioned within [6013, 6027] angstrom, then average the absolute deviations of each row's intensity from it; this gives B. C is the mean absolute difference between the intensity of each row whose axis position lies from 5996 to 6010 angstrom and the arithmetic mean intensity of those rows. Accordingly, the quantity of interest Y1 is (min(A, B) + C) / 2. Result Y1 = 2.07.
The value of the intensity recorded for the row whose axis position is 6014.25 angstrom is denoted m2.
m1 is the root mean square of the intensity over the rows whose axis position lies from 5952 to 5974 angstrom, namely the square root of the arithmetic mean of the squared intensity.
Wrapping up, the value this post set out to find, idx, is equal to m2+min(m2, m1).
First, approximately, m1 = 49.8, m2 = 42.98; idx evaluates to 86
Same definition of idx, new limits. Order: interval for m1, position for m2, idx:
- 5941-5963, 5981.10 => 98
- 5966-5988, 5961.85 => 99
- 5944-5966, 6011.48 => 98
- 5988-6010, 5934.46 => 106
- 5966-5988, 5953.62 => 95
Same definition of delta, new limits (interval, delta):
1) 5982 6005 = 1.74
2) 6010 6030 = 1.70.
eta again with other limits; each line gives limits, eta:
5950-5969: 945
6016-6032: 766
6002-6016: 679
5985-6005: 1034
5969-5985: 777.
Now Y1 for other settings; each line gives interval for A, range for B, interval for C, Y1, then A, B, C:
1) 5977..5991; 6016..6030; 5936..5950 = 1.85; 1.4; 1.83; 2.29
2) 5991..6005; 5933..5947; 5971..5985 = 1.78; 2.1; 1.96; 1.60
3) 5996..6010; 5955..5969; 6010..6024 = 1.71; 2.1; 1.13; 2.29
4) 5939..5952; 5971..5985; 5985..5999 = 1.52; 2.5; 1.60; 1.44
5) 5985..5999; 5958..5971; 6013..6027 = 1.71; 1.4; 0.96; 2.46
